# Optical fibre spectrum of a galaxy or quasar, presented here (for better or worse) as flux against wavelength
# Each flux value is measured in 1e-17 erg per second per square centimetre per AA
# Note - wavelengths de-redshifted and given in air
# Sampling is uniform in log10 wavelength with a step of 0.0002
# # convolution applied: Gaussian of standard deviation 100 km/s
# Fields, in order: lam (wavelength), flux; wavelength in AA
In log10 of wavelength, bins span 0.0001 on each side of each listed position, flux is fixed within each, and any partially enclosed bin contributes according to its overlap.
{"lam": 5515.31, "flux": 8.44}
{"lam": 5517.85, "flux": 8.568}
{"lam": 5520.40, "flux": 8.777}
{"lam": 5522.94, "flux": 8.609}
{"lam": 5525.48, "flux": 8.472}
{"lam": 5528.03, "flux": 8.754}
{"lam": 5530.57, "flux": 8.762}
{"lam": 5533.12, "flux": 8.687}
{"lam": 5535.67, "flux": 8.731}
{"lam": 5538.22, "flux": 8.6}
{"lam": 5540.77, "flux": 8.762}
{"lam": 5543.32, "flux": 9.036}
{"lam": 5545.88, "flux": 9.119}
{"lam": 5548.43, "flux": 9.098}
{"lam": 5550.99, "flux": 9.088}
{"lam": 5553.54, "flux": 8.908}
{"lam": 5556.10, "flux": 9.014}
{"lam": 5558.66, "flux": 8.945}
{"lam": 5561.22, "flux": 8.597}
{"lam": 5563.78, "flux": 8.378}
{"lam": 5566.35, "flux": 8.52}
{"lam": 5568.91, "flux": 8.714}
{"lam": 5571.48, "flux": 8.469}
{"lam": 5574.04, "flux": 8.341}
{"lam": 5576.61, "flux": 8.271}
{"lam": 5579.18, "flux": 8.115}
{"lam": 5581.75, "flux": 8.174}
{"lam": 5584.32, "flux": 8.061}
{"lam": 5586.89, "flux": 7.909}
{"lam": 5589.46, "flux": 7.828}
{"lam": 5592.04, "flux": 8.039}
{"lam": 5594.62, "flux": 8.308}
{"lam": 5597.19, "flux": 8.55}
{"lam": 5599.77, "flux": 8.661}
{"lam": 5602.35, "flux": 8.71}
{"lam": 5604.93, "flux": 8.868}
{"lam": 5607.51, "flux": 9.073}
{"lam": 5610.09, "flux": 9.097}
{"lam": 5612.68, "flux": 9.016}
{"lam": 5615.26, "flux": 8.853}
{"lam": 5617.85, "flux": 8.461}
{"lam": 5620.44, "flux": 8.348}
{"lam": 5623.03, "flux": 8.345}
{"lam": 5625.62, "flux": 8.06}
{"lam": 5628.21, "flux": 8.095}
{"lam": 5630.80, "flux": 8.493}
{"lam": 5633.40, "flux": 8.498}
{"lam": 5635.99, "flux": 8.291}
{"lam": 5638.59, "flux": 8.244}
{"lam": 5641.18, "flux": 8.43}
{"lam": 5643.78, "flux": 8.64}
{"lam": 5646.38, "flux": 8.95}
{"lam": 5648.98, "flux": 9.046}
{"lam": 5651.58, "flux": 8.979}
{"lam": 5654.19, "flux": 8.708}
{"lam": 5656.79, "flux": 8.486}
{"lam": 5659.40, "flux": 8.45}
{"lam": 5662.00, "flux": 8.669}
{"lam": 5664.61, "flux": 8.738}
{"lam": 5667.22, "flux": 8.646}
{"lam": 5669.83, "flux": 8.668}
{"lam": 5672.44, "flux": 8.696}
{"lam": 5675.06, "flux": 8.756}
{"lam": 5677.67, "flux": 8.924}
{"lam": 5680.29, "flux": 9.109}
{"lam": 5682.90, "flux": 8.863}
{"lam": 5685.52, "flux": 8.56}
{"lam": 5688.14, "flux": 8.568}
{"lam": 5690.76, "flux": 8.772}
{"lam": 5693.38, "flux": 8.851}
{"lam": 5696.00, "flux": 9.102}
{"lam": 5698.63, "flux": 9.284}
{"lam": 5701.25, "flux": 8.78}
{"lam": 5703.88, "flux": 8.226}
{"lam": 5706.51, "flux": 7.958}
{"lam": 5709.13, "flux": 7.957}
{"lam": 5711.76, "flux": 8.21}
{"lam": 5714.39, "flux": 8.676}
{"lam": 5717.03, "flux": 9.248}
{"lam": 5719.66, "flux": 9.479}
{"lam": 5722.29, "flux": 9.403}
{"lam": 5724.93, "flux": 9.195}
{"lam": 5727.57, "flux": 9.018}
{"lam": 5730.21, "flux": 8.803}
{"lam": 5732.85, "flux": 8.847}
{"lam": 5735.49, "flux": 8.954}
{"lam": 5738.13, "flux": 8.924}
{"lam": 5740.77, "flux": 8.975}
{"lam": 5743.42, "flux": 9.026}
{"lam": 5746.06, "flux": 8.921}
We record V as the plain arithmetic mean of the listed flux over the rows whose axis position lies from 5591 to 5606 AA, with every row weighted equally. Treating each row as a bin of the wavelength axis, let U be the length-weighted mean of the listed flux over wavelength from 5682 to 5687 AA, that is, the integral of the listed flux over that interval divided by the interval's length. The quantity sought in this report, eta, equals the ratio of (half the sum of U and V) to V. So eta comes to 1.010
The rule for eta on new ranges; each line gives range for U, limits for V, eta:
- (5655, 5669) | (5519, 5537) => 0.996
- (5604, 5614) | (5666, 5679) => 1.016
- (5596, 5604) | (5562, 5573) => 1.008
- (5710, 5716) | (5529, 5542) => 0.984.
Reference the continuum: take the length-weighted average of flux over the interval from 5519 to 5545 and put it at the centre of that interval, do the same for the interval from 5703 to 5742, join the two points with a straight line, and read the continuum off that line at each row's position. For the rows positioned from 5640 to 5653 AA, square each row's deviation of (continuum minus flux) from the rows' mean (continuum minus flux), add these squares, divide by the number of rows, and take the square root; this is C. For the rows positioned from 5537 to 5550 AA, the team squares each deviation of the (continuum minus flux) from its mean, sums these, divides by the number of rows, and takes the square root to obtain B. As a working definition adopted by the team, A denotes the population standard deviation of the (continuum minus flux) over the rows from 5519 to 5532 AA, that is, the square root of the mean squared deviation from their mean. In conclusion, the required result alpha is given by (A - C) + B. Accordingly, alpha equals 0.09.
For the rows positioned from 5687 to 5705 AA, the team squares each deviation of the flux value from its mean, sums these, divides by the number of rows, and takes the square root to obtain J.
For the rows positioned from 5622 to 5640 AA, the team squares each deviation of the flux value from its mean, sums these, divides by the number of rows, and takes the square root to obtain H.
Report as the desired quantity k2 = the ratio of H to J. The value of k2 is 0.5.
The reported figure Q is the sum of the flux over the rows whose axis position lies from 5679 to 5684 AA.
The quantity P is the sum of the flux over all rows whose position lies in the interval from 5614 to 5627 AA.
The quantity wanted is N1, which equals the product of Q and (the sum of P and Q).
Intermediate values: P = 42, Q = 18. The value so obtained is 1079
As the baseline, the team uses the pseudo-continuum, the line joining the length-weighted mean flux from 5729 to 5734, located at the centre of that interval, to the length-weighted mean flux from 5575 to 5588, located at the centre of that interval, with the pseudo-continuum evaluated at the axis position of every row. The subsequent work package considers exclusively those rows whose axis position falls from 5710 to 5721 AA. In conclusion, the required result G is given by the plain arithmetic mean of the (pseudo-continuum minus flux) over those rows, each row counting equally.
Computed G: -0.15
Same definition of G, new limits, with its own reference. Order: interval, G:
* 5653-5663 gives -0.10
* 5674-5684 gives -0.34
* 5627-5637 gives 0.01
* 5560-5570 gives -0.52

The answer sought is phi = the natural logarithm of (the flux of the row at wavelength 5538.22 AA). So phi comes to 2.15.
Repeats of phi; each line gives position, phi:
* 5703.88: 2.11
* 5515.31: 2.13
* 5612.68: 2.20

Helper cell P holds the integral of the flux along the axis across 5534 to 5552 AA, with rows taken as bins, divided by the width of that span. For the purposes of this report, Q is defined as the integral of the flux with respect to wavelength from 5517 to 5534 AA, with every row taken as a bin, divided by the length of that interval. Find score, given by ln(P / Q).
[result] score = 0.03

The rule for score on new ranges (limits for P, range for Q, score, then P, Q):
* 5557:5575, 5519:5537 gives -0.01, 8.58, 8.68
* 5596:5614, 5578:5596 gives 0.09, 8.86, 8.07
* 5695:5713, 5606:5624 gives -0.03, 8.49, 8.75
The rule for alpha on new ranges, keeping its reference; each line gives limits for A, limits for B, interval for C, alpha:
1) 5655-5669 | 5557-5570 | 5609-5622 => 0.00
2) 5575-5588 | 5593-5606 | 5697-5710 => -0.21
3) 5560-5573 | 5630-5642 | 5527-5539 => 0.16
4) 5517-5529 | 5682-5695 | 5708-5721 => -0.33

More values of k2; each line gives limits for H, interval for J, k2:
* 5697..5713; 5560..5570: 3.9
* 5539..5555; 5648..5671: 0.7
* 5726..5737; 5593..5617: 0.3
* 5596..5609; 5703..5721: 0.3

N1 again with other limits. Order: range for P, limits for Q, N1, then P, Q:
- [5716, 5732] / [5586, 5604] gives 6563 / 55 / 58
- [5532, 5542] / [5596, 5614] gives 5996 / 35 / 62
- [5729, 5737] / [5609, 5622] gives 3081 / 27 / 44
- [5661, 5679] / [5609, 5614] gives 1435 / 61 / 18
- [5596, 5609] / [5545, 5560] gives 5311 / 44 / 54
